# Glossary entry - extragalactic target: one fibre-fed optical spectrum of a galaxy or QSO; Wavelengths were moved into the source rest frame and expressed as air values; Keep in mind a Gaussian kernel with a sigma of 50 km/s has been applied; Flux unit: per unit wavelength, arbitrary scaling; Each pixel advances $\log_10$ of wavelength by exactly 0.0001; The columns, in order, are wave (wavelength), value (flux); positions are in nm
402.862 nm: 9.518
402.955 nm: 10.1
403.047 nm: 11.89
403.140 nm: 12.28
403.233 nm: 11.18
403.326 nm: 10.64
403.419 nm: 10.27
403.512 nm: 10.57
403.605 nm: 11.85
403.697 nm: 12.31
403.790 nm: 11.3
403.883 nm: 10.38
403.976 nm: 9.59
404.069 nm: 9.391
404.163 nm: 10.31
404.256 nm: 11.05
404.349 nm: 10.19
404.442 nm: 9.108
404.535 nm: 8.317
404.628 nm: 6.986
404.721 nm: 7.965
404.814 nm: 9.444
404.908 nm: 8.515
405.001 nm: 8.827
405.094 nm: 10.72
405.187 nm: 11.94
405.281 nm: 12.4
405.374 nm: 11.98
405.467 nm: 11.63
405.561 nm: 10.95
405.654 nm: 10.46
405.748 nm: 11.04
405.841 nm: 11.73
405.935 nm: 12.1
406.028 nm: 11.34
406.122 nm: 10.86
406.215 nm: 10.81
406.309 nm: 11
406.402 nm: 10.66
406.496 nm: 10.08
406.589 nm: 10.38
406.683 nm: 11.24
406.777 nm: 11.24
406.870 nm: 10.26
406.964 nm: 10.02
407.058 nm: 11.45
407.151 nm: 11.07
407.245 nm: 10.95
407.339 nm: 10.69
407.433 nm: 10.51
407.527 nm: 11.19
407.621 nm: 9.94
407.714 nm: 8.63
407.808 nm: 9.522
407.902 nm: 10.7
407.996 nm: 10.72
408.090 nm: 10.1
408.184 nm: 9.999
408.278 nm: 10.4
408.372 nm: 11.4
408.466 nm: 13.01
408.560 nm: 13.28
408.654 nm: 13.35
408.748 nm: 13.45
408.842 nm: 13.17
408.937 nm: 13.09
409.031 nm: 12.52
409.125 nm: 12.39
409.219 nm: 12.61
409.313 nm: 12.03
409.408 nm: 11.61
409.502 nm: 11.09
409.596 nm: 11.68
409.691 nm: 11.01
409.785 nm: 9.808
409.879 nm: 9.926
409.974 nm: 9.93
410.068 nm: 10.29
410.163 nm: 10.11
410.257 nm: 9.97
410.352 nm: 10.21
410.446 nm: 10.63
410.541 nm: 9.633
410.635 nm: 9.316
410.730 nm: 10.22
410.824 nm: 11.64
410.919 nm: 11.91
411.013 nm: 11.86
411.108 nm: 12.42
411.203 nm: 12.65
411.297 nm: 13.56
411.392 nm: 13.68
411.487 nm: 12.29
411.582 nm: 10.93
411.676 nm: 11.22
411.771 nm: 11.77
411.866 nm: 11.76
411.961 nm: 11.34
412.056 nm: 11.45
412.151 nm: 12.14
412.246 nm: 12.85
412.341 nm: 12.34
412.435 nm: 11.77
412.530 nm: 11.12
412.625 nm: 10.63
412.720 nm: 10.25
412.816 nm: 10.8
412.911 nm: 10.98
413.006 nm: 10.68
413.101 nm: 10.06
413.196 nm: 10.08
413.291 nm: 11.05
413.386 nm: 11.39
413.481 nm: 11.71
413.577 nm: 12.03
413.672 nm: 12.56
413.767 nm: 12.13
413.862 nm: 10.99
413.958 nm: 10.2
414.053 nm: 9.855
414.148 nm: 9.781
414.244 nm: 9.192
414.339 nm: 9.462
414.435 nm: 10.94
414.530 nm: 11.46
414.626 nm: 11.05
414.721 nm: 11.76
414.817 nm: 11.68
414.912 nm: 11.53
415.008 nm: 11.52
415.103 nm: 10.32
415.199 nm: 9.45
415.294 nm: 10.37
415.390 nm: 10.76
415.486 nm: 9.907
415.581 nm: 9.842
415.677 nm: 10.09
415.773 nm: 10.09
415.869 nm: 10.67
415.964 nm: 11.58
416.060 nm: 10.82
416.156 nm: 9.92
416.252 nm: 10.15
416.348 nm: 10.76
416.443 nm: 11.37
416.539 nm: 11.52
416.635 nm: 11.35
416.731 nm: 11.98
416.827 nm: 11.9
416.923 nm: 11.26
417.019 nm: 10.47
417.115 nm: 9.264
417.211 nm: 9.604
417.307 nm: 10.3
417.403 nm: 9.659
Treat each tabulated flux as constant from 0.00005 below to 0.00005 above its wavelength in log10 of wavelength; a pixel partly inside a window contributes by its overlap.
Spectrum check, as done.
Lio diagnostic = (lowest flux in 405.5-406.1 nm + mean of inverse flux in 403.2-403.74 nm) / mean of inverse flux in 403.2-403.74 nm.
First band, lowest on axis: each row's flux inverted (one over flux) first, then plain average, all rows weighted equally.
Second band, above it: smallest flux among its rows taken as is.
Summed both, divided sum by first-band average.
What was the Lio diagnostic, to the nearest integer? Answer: 117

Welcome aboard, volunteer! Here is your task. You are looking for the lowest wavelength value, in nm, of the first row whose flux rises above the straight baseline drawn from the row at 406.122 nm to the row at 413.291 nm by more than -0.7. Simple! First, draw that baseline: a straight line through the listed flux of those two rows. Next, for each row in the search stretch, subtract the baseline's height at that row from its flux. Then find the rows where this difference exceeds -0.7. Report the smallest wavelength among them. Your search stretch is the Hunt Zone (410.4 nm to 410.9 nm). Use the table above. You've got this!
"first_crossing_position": 410.446 nm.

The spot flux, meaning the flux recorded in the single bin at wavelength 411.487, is 12.29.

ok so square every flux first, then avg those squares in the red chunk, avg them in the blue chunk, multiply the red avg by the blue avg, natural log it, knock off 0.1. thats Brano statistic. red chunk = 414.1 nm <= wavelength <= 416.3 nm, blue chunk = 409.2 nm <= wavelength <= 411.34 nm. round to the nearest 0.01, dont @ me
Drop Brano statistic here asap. 9.43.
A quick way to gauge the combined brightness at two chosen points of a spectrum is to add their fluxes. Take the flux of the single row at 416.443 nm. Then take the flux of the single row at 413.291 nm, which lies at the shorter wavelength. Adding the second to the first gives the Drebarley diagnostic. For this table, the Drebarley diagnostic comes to 22.4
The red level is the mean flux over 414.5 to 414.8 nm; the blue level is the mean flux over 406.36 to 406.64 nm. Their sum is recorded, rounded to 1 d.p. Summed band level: 21.8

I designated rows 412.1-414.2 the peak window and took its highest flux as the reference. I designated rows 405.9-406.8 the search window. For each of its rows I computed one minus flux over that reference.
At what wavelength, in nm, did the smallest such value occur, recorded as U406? 405.935 nm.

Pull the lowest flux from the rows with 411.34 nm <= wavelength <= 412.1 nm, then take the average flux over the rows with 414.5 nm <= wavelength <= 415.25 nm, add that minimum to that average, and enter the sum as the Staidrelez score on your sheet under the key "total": 22.0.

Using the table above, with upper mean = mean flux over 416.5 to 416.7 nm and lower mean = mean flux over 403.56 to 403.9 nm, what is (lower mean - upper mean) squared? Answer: 0.0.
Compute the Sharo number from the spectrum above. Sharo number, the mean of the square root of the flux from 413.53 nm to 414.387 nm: 3.26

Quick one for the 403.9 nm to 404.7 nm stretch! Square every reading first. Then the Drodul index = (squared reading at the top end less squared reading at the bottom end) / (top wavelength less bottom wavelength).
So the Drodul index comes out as -66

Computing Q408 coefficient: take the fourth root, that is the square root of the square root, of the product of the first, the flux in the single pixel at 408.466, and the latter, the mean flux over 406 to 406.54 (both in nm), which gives 3.44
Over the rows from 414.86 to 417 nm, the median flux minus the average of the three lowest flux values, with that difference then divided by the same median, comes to 0.10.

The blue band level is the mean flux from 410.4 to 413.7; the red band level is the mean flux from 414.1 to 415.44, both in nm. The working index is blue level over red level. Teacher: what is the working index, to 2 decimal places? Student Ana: 1.07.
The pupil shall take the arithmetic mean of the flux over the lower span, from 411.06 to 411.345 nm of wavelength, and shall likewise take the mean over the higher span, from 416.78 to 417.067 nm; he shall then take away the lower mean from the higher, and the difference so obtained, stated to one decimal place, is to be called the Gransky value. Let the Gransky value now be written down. -1.7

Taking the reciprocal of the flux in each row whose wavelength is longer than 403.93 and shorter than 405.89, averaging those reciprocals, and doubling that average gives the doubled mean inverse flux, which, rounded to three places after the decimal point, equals 0.202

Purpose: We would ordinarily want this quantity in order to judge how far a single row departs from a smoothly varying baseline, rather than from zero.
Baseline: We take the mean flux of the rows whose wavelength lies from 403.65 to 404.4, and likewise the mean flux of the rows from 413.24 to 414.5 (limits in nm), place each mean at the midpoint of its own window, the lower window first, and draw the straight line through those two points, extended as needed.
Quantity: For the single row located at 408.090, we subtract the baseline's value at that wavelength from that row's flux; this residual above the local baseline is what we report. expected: -0.59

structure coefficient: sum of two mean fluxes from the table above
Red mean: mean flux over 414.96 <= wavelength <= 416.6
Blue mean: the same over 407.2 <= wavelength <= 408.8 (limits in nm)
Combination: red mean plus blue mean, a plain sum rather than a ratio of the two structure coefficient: 21.6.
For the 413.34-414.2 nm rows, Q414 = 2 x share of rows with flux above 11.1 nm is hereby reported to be 1.1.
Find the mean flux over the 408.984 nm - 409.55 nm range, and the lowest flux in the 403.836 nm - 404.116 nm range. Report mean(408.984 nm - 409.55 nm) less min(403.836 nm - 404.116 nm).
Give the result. 2.7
